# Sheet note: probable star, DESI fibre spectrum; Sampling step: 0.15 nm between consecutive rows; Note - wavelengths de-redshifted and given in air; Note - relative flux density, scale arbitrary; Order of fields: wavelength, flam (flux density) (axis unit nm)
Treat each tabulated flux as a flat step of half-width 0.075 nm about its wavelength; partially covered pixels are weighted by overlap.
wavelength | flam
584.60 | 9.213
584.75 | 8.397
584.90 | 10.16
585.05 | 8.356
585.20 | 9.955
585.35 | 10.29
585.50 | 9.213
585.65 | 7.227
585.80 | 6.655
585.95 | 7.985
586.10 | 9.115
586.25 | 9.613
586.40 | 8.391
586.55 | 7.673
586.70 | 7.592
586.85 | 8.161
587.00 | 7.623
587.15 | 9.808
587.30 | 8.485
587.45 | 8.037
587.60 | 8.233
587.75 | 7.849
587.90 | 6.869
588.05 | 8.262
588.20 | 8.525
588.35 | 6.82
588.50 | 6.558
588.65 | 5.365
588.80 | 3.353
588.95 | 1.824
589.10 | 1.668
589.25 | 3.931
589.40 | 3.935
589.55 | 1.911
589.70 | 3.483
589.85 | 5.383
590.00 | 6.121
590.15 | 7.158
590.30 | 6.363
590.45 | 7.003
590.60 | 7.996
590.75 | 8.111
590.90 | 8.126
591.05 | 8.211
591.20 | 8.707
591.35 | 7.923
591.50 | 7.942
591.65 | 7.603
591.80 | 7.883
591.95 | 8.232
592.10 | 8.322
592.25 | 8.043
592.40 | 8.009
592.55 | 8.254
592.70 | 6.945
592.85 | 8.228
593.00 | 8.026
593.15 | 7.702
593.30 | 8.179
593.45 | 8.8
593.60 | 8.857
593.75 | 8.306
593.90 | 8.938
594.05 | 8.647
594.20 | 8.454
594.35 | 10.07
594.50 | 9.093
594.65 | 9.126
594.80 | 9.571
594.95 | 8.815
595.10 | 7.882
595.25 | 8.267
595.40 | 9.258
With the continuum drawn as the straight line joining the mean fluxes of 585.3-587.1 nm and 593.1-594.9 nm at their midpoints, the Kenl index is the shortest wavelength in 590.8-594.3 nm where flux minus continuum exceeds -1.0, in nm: 590.90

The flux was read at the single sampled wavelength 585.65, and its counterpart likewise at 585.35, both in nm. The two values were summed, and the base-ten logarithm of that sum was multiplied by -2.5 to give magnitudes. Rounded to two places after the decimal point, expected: -3.11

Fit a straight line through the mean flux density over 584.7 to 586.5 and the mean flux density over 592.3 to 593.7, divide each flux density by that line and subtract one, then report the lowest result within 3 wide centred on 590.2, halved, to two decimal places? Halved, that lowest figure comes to -0.40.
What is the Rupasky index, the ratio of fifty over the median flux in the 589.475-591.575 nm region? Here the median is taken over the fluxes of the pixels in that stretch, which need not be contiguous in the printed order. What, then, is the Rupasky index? 6.6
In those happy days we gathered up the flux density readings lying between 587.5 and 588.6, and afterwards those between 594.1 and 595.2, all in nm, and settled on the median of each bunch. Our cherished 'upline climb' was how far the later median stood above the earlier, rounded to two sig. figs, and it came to 1.2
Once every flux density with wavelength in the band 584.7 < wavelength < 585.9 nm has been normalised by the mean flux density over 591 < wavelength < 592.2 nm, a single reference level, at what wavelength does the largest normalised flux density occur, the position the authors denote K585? 585.35 nm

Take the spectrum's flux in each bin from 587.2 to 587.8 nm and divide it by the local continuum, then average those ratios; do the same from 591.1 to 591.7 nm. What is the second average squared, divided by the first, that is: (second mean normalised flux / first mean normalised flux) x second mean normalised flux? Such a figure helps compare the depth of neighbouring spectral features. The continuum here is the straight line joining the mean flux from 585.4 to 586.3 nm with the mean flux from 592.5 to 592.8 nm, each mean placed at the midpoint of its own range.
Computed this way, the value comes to 1.08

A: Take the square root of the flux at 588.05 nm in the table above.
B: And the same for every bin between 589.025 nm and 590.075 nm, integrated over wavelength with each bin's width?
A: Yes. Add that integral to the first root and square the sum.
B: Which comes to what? 24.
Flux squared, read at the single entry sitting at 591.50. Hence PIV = 63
